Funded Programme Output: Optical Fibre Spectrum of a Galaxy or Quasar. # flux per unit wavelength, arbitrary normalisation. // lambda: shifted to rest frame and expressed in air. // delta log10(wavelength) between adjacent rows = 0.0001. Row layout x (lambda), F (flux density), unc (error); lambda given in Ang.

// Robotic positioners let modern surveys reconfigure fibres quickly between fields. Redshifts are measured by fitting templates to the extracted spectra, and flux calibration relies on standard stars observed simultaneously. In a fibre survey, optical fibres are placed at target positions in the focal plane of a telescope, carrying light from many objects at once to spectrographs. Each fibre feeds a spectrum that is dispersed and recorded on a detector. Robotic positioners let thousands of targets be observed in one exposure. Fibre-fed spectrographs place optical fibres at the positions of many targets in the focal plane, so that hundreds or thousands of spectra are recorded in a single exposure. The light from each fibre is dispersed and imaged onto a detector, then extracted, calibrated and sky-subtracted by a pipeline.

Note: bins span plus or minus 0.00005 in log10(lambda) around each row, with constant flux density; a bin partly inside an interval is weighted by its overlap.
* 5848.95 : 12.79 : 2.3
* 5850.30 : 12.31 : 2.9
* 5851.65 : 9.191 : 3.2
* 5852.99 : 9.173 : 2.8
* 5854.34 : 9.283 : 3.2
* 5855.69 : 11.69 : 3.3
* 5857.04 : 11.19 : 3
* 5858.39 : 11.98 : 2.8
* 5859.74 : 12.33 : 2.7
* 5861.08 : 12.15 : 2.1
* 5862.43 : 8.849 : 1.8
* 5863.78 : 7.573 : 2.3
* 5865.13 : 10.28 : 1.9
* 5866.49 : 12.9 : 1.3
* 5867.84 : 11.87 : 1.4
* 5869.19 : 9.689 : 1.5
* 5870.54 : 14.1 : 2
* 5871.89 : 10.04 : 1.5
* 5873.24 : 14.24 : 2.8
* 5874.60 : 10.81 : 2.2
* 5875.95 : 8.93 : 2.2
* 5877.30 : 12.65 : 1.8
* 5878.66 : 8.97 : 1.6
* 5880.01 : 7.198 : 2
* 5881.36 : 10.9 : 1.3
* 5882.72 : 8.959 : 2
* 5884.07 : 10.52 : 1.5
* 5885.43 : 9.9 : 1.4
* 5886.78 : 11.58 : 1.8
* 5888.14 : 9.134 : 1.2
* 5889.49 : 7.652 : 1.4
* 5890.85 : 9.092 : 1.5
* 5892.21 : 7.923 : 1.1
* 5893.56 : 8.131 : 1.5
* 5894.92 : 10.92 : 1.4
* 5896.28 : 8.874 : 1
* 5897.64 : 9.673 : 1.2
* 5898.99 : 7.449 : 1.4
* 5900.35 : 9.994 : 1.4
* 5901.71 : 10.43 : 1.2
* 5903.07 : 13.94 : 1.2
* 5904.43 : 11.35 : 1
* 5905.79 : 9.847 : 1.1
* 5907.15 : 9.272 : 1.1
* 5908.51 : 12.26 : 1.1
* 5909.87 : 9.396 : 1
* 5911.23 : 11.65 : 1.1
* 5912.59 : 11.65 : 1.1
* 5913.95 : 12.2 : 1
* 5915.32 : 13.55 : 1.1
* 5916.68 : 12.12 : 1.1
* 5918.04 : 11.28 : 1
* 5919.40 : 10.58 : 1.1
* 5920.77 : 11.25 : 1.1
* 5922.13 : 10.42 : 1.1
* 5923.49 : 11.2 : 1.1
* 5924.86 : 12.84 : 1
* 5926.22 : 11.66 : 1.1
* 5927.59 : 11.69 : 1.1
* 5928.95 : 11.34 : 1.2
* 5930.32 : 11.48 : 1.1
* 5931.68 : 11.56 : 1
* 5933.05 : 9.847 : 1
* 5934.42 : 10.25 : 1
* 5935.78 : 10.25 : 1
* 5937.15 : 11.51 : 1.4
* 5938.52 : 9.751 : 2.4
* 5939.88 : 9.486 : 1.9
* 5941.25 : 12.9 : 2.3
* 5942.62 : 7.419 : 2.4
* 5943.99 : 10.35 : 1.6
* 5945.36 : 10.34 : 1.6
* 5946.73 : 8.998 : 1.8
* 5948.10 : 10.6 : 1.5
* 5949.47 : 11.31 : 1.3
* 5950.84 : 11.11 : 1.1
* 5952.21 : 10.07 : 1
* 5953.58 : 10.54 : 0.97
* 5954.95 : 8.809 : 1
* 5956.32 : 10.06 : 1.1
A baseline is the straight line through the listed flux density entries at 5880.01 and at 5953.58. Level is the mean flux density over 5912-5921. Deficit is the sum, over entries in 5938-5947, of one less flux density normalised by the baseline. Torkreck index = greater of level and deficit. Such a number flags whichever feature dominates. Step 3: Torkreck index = 11.8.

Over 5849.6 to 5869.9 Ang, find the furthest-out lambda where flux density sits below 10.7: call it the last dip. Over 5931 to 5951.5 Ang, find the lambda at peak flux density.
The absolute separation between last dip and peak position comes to 72.1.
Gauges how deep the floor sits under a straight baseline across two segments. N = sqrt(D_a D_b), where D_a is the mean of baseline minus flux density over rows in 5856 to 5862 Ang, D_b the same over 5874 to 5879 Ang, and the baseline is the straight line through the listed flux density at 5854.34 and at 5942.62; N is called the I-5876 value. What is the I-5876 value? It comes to 2.0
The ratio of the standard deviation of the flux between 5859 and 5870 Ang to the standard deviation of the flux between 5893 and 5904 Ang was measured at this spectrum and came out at 1.0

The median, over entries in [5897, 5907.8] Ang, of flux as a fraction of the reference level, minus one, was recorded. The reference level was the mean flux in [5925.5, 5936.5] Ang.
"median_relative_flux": -0.10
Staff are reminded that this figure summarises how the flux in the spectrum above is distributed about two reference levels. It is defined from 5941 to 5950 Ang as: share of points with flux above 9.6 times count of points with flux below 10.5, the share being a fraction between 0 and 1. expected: 2.86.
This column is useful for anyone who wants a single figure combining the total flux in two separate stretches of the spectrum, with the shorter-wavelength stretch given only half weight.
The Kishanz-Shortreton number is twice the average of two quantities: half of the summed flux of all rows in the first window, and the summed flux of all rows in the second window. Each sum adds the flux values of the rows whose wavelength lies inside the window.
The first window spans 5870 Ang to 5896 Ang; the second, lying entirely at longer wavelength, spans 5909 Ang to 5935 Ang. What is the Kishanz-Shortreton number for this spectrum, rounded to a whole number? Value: 312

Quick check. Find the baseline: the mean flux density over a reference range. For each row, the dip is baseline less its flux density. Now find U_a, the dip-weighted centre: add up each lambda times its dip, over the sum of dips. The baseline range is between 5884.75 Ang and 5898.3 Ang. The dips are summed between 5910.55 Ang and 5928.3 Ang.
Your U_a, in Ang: 5919.1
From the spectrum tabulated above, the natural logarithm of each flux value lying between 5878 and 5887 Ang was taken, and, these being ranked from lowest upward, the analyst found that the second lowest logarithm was 2.19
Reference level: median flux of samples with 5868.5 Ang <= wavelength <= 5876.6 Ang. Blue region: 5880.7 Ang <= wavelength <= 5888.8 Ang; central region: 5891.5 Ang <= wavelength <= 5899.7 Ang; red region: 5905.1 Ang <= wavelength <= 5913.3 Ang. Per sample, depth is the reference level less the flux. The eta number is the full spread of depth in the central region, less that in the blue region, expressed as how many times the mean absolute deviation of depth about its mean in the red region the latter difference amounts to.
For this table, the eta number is 0.7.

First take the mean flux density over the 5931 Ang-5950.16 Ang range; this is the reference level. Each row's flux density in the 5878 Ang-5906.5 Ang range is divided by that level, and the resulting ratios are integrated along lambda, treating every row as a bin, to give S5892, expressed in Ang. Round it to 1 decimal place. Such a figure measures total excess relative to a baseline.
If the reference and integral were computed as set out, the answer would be 26.6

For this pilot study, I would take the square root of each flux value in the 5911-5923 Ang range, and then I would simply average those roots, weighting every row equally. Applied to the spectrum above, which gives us 3.41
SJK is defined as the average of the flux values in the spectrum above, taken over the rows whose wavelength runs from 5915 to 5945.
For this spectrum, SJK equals 11.0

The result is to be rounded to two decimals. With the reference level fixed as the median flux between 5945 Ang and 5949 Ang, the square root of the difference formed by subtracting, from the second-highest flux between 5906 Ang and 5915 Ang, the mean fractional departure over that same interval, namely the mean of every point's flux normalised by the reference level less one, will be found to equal 3.48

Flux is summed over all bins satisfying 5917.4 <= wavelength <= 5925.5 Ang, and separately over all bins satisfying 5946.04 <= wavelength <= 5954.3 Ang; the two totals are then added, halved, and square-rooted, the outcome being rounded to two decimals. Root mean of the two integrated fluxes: 8.07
